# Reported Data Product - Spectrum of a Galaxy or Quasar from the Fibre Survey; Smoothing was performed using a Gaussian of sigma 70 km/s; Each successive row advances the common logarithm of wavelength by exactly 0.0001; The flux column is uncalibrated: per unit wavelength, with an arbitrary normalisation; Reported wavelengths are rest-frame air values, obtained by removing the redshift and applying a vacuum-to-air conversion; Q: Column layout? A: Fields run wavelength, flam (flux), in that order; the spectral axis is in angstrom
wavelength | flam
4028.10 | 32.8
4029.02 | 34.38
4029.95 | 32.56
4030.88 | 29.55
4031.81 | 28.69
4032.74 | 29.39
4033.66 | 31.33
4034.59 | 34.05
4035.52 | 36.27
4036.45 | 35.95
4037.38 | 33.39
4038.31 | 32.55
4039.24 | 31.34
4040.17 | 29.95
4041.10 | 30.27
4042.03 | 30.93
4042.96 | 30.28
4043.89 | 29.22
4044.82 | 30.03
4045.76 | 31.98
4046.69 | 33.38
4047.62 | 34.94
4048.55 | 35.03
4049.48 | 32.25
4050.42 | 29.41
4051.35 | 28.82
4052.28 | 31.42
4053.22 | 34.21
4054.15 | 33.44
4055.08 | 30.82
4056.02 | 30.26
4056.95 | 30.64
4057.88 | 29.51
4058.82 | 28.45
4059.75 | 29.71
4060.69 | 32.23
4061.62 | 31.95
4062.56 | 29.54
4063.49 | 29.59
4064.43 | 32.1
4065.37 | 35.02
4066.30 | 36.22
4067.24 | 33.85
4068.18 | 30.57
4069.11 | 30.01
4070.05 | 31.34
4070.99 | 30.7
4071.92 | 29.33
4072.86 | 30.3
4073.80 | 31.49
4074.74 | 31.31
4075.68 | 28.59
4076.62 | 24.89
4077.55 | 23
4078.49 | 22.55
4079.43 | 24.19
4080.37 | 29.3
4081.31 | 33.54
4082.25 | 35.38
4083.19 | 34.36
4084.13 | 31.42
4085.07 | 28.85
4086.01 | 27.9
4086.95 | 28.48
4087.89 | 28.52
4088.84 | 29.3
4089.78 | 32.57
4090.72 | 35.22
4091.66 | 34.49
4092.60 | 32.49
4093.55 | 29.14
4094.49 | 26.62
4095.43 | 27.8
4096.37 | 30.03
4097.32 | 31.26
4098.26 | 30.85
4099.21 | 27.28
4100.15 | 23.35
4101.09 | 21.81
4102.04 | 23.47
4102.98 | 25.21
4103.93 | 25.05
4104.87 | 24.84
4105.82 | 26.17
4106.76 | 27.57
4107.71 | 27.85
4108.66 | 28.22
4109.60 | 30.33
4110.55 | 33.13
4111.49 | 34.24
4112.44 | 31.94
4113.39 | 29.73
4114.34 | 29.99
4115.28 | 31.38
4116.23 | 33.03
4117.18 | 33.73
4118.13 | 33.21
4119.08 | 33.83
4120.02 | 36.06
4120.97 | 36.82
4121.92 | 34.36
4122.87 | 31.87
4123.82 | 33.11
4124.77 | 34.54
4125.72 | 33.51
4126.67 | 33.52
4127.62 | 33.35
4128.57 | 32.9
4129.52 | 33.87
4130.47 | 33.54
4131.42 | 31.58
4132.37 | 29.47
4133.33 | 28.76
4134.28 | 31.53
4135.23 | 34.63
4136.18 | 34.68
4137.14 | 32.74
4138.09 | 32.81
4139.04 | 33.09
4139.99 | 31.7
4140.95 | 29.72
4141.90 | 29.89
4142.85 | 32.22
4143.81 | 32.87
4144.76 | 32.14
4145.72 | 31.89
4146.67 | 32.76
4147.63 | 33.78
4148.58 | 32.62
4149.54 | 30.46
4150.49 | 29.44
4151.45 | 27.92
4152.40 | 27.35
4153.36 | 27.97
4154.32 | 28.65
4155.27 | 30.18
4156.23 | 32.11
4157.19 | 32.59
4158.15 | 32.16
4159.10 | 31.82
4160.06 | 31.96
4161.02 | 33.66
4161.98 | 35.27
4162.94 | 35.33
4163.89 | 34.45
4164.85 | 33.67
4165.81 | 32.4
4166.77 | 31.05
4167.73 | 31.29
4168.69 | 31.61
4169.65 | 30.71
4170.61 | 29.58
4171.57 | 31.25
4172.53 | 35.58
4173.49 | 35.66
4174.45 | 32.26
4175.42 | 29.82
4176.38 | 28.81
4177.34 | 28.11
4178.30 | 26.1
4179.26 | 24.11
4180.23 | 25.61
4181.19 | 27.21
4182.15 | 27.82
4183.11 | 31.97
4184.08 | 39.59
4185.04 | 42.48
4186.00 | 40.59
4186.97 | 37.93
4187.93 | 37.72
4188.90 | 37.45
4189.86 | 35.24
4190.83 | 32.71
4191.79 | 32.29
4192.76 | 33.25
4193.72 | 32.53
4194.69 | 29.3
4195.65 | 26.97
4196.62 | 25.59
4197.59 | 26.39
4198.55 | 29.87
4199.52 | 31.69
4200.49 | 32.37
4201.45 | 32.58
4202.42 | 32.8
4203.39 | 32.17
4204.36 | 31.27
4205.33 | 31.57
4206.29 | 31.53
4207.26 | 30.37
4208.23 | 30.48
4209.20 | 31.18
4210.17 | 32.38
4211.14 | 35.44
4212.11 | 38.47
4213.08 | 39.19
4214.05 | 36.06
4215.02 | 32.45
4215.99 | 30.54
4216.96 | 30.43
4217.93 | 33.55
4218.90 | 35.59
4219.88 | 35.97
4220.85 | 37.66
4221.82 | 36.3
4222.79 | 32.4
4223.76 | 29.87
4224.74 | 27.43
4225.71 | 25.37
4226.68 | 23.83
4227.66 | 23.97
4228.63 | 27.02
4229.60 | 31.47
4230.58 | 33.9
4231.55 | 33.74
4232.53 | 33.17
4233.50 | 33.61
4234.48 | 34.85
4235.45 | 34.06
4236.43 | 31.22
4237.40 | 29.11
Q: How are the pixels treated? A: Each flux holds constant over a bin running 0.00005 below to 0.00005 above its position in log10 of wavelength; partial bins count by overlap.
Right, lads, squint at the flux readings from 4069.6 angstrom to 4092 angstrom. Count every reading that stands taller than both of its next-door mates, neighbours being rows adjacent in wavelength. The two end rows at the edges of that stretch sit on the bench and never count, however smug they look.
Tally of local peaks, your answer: 3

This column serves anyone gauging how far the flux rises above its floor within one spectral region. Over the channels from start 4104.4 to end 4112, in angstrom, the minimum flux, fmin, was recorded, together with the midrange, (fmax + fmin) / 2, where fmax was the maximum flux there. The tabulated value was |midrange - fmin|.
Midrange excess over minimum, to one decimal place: 4.7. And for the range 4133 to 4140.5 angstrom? 3.0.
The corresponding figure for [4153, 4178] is 3.8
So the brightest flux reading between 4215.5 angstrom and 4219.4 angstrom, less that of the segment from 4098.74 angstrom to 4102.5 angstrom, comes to 8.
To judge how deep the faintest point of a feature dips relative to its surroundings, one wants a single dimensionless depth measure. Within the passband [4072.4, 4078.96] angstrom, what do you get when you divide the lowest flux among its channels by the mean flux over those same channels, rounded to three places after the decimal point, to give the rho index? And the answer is 0.822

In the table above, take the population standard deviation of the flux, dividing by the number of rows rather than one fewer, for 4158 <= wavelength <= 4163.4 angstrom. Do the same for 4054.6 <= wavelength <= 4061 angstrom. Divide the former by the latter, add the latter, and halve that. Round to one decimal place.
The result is 1.2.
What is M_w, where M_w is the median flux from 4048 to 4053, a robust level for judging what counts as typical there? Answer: 31.4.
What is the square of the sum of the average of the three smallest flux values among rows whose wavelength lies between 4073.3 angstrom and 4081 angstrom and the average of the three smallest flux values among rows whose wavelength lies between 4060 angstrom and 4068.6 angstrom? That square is 2825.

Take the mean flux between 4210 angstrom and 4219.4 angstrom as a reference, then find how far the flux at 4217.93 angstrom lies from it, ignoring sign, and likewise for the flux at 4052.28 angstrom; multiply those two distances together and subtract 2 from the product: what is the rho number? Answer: 1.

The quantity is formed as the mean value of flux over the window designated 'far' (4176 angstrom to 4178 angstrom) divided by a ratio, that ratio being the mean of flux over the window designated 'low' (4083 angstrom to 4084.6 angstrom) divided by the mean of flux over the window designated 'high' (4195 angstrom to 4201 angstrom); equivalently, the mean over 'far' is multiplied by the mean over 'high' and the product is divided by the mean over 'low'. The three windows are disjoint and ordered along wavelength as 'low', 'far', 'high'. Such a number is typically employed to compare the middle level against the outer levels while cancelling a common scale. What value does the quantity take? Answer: 25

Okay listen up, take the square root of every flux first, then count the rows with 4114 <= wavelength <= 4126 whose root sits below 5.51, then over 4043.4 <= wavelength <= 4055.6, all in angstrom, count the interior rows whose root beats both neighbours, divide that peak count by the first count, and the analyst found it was 2.0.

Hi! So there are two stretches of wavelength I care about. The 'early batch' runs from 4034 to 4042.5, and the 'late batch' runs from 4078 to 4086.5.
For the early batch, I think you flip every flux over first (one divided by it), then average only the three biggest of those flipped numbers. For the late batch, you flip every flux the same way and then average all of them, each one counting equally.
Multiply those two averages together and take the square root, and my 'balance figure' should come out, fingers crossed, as 0.0336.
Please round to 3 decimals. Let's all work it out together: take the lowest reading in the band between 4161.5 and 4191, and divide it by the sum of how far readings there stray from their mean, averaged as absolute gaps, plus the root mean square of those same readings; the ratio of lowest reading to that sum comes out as 0.659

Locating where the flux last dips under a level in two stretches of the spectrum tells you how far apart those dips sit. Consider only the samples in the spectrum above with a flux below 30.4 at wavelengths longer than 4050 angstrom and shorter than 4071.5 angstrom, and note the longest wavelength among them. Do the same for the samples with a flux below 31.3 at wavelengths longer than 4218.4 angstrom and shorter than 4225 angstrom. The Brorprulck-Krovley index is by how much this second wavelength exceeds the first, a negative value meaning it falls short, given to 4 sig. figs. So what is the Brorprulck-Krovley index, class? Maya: 155.6 angstrom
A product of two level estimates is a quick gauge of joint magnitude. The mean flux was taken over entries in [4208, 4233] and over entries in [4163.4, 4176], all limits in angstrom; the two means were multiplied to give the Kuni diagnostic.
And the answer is 1039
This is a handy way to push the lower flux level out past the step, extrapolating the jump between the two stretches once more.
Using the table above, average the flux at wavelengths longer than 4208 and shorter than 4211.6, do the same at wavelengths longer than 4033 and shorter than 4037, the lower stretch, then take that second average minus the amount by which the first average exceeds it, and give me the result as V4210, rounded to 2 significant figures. 36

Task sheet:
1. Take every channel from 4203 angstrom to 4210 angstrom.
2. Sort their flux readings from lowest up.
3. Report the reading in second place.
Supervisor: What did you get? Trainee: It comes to 30.48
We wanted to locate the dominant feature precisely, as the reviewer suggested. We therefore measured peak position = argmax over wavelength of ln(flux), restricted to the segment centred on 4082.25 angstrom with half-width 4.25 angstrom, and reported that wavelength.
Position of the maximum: 4082.25 angstrom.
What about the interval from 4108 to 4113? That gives 4111.49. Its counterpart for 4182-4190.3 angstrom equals 4185.04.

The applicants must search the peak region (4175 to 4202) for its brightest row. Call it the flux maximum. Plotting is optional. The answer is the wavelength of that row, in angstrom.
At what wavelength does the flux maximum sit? 4185.04 angstrom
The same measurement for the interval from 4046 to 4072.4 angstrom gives 4066.30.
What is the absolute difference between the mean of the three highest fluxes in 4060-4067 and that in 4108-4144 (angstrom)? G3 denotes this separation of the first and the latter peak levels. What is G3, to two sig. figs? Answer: 1.4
